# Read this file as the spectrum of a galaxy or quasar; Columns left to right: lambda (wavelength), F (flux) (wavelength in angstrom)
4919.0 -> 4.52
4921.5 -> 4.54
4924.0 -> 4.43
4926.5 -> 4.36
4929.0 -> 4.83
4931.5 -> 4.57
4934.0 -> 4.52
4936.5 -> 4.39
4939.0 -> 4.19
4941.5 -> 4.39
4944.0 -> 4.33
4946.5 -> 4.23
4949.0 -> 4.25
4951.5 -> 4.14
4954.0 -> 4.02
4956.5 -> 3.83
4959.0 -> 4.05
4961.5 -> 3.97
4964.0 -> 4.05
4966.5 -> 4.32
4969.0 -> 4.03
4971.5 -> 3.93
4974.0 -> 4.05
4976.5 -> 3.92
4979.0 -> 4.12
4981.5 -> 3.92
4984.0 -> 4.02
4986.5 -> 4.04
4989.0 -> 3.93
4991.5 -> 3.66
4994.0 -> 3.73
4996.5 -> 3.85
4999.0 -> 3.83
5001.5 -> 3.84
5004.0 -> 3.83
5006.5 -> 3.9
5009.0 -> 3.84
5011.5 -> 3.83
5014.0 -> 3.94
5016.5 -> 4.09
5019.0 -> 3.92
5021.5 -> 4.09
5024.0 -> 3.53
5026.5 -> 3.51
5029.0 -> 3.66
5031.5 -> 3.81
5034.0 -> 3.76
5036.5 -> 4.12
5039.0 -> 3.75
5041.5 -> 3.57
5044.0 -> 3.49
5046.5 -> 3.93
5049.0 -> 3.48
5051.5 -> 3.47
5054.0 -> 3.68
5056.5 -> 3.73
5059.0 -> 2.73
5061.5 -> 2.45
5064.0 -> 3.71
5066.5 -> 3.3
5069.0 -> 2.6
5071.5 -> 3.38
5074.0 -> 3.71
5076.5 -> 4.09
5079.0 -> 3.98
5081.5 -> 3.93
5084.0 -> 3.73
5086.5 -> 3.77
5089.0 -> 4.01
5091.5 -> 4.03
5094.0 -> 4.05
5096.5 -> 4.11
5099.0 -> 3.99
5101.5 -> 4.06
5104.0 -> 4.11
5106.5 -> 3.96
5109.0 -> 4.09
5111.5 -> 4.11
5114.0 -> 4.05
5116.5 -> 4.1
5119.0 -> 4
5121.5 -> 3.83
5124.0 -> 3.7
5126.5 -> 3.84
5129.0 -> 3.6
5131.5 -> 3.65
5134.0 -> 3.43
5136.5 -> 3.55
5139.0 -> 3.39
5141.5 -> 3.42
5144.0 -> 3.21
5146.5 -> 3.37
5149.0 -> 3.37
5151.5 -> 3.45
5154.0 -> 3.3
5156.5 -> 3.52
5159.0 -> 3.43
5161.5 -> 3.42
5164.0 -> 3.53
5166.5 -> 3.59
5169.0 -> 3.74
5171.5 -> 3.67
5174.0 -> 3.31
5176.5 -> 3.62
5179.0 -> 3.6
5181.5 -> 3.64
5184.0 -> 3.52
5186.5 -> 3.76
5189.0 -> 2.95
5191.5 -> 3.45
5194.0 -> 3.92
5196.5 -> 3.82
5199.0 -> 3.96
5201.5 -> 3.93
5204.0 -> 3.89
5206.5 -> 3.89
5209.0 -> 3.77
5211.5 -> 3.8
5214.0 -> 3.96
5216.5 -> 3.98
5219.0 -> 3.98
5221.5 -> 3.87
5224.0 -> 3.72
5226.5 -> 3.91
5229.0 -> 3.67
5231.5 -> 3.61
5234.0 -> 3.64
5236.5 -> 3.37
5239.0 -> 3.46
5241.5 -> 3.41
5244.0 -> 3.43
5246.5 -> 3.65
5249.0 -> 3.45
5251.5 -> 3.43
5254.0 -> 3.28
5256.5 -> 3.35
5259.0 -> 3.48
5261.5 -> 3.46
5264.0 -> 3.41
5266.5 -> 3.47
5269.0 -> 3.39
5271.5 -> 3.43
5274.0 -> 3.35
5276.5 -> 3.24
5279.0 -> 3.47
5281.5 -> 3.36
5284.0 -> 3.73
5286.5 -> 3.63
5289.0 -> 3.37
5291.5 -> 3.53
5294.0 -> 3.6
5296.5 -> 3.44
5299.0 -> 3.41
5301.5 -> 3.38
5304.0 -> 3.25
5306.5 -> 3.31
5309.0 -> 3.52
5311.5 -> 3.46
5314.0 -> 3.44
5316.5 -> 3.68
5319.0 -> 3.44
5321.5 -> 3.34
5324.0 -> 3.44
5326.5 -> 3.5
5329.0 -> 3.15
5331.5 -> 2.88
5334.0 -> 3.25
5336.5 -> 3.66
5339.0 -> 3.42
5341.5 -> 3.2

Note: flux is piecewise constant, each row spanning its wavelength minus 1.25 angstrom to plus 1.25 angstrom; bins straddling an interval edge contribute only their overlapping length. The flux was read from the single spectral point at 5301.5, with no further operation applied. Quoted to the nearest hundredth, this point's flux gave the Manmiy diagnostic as 3.38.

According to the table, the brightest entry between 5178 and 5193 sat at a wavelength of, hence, 5186.5 angstrom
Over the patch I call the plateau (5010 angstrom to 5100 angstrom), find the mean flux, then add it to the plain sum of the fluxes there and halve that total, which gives 68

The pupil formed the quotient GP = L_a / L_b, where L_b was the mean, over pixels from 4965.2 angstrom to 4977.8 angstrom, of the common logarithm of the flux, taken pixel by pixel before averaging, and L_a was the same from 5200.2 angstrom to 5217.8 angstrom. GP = 0.97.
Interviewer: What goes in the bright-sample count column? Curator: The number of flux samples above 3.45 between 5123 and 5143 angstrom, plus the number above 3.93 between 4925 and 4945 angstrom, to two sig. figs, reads 13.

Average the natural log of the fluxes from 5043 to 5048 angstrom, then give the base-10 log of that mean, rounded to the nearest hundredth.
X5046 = 0.12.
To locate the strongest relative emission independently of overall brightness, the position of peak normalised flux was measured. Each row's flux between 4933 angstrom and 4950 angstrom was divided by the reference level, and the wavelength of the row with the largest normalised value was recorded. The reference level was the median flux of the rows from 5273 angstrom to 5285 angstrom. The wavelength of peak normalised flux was 4934.0 angstrom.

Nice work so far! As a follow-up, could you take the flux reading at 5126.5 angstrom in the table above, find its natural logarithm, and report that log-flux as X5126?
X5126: 1.35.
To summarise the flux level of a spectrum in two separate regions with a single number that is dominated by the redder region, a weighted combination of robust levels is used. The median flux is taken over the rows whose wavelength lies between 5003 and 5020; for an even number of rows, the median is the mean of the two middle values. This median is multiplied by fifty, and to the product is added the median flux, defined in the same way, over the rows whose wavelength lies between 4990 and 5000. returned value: 199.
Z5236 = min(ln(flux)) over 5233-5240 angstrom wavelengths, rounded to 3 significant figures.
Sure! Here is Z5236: 1.21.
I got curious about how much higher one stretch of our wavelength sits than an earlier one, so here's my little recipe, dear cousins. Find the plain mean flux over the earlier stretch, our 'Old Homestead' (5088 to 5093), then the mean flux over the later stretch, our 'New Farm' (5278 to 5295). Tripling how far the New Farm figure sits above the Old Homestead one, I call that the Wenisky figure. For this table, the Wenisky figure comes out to -1.5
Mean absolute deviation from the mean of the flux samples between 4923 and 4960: 0.187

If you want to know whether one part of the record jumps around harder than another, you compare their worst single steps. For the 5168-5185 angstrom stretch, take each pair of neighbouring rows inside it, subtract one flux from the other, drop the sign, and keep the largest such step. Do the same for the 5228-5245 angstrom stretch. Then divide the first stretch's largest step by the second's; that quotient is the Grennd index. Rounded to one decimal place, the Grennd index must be 1.3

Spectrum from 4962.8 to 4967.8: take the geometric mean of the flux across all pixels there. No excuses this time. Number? 4.2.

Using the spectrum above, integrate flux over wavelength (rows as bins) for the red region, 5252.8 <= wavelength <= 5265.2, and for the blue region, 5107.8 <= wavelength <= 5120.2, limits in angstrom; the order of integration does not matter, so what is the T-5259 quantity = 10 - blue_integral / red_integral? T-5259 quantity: 8.80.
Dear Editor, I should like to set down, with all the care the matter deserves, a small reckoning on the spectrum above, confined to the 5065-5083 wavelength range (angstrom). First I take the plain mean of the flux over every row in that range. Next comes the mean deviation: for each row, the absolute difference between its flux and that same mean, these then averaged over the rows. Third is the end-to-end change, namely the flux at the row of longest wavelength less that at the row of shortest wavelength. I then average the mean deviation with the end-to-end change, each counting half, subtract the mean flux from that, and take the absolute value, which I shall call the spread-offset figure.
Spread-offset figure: 3.1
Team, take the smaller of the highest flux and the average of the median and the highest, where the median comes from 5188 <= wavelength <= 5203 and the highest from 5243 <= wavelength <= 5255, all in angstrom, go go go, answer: 3.65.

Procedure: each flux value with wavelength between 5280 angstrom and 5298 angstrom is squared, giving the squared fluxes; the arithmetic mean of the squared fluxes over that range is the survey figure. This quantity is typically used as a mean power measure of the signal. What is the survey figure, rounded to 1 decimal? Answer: 12.4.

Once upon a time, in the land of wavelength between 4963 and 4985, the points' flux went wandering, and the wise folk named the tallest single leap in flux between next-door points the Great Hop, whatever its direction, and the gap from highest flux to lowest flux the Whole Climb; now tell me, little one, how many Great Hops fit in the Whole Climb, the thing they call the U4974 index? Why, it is 1.4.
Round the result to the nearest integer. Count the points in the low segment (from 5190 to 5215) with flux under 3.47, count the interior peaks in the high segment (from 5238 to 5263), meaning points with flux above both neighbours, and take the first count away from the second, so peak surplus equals 1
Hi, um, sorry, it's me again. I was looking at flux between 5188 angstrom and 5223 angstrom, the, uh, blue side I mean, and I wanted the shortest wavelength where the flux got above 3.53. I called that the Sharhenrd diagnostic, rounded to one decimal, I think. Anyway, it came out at 5194.0 angstrom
